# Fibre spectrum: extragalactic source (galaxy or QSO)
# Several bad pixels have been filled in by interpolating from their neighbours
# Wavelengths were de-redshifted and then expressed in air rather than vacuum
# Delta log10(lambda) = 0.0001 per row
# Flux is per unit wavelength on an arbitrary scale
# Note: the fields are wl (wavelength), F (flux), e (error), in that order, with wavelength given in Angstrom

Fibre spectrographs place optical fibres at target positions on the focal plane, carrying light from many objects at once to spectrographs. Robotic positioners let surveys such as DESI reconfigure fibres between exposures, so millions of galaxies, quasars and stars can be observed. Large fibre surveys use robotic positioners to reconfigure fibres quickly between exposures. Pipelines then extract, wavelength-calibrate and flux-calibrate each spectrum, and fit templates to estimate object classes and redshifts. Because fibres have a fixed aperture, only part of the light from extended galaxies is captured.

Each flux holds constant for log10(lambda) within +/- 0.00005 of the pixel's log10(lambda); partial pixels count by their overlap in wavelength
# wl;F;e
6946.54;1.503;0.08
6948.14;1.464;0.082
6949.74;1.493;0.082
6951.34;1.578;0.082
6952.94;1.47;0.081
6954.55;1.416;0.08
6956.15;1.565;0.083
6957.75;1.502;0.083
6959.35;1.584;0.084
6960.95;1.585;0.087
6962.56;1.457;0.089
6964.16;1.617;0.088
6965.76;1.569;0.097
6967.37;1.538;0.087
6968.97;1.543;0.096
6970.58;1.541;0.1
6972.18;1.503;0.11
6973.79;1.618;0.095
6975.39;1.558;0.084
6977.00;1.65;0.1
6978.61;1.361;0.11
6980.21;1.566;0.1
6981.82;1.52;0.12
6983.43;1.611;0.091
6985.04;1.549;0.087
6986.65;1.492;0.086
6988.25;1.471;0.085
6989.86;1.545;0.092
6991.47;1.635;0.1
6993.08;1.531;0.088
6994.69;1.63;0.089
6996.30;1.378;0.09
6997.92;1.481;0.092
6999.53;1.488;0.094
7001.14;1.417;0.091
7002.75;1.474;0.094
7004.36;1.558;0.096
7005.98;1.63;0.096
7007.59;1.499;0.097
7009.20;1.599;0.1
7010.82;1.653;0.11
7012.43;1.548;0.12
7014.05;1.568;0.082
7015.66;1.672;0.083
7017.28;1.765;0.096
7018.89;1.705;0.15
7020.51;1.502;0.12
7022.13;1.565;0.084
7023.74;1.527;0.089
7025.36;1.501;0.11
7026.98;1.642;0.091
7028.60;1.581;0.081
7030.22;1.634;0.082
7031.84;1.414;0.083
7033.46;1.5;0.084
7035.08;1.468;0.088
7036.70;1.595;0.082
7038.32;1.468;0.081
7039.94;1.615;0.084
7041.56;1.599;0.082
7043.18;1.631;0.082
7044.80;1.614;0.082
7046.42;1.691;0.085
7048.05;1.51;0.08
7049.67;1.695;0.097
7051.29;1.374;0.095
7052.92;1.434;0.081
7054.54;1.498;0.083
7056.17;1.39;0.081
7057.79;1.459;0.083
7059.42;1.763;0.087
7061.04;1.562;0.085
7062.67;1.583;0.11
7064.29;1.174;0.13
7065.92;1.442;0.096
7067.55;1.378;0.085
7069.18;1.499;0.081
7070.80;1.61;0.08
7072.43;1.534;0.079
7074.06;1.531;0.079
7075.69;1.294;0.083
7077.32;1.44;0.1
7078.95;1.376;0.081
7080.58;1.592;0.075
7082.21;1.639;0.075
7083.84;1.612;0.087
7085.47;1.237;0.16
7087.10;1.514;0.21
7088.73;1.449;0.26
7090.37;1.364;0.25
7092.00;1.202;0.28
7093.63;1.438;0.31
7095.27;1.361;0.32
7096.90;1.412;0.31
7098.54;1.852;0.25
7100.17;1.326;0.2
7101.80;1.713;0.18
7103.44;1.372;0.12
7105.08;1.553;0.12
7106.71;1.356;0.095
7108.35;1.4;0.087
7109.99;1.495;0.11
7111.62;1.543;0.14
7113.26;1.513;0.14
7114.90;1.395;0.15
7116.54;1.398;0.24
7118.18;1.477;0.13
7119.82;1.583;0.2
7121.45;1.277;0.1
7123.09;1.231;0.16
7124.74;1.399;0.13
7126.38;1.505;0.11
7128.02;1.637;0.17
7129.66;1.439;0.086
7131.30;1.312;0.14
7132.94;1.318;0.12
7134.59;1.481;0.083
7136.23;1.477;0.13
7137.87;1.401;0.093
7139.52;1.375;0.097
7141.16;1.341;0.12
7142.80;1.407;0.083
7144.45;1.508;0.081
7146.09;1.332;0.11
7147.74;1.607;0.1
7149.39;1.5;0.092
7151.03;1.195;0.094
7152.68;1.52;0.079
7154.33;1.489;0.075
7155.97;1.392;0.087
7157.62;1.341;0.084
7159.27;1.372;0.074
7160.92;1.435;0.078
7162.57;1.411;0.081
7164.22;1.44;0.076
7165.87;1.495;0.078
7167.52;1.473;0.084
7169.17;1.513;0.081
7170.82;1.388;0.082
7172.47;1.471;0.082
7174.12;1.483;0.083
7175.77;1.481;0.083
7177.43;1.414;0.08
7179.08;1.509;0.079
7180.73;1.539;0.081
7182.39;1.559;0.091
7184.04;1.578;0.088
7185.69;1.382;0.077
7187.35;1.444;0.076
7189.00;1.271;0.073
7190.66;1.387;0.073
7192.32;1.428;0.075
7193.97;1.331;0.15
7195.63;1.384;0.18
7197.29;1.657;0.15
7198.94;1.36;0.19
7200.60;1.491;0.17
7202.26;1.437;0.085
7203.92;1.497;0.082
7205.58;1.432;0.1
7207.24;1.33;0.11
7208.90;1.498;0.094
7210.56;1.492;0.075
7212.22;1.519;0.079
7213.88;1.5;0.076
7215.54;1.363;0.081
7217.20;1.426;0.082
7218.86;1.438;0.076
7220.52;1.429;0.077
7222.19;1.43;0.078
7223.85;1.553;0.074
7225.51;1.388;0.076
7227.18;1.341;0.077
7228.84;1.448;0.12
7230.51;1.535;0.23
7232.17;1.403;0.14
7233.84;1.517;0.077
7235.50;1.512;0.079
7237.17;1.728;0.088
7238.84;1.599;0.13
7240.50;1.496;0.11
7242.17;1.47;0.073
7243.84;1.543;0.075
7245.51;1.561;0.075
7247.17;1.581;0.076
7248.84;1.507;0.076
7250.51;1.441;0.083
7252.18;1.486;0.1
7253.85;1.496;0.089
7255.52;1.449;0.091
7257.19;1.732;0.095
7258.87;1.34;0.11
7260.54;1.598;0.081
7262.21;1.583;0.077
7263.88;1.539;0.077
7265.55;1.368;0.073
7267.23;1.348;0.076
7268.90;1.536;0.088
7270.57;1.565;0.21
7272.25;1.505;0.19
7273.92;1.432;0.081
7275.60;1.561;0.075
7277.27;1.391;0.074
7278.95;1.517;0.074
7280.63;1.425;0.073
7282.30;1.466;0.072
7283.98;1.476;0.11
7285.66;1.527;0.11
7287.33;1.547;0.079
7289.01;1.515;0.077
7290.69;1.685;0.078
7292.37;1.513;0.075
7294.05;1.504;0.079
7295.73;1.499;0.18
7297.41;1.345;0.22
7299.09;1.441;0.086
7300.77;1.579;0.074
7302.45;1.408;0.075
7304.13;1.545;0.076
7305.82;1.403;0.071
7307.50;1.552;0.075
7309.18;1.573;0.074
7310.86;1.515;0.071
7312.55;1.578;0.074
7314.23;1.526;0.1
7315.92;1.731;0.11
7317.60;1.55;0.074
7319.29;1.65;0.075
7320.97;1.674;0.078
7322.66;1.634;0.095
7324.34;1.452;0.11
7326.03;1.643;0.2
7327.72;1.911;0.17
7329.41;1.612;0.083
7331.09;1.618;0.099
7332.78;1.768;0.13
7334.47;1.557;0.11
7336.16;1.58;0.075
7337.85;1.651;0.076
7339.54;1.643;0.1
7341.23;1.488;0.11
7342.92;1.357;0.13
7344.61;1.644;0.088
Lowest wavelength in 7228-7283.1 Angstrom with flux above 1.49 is 7230.51 Angstrom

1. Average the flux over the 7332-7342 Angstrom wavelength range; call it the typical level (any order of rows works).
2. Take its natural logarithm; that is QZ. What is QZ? 0.48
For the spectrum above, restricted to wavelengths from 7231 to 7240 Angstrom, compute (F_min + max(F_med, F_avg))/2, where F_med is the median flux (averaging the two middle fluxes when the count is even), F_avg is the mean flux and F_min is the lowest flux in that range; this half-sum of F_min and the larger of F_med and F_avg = 1.48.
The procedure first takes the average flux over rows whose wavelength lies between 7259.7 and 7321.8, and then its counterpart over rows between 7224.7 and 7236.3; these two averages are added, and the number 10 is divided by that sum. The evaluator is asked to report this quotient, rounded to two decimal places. 3.37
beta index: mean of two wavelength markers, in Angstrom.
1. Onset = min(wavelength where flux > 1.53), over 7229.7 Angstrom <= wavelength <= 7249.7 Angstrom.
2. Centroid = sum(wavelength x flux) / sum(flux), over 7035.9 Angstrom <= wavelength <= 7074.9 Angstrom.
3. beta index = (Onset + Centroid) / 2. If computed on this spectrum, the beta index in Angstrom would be 7142.8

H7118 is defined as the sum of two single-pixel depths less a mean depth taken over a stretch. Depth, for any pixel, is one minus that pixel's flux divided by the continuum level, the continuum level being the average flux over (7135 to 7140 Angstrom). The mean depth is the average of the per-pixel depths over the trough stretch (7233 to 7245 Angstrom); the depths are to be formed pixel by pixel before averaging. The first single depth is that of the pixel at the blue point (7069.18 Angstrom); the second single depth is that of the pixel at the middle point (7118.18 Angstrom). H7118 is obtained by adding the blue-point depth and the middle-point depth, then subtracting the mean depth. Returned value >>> 0.00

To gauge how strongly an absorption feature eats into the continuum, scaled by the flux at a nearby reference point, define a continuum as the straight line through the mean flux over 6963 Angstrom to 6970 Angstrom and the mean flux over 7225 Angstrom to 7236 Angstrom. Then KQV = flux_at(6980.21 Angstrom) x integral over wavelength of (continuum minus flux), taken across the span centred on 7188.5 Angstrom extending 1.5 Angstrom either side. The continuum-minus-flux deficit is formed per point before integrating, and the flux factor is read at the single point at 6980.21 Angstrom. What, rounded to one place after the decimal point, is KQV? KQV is 0.6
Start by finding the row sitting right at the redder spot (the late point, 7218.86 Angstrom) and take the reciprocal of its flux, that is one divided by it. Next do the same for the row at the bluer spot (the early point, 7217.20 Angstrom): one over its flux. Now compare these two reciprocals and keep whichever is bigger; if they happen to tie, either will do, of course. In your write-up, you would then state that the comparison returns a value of 0.70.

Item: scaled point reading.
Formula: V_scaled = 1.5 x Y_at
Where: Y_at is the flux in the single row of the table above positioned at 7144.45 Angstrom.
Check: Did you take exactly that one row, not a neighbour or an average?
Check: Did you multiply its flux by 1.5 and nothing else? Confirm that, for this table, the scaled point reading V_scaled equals 2.26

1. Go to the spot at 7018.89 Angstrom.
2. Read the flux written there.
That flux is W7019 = 1.705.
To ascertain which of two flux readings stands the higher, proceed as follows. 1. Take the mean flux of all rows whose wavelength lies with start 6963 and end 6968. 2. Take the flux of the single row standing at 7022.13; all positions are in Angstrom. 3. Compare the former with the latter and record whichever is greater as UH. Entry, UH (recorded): 1.57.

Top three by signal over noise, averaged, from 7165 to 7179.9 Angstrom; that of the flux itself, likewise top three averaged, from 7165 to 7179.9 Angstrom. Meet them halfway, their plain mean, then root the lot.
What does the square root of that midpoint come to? 3.20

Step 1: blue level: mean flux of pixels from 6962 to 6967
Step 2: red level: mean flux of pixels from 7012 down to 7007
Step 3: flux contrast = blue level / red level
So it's 0.98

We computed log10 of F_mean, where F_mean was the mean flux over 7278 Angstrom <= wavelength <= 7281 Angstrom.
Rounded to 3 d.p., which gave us 0.168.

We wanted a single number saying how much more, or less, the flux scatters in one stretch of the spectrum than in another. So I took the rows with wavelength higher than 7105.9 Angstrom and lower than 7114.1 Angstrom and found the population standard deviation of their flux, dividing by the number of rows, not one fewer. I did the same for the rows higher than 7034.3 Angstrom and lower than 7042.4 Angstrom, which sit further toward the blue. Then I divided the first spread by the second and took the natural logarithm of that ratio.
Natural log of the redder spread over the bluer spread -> 0.1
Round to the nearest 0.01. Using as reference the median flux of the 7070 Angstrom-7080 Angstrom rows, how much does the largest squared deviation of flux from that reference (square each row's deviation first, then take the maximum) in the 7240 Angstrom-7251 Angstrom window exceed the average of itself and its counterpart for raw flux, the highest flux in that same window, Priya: -0.79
